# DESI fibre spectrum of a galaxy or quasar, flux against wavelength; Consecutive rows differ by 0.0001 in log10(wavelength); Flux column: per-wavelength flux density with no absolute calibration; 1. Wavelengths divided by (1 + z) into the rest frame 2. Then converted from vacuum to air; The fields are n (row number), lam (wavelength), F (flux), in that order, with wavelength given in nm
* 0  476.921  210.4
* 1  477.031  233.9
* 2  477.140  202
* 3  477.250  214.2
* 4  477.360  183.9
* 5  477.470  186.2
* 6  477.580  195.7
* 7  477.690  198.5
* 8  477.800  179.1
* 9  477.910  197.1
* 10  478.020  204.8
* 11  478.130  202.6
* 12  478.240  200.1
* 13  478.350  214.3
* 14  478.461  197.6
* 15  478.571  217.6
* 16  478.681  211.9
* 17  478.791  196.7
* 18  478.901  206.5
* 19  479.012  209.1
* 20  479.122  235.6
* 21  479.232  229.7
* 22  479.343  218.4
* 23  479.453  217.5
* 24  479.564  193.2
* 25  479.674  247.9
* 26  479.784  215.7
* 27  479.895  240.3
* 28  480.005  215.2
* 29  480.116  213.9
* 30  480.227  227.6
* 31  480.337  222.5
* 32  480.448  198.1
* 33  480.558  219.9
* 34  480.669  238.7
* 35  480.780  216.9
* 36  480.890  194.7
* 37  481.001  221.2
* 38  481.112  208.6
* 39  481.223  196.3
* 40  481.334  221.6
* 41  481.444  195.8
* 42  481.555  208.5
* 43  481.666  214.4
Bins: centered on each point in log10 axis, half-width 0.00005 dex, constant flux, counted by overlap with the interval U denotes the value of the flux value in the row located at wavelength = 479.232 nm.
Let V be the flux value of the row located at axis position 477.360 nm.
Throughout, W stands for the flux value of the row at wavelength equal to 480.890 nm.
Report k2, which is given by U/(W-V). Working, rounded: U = 229.7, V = 183.9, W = 194.7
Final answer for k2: 21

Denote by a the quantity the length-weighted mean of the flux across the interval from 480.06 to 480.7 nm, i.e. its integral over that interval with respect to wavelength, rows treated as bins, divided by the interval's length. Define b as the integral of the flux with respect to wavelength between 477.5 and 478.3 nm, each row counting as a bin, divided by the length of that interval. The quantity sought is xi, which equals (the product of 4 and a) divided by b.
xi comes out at 4.46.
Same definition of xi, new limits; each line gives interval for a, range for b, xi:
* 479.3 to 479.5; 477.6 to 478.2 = 4.44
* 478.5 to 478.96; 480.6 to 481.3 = 3.91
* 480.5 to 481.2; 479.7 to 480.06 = 3.82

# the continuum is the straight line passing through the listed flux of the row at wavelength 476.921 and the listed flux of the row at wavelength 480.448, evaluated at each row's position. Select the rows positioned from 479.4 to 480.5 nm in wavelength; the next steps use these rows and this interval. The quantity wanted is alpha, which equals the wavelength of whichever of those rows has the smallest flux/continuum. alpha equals 479.564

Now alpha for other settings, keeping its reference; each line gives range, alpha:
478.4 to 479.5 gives 478.461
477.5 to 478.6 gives 477.800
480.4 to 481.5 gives 480.890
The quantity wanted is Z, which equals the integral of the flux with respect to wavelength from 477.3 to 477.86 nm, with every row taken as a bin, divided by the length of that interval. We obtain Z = 189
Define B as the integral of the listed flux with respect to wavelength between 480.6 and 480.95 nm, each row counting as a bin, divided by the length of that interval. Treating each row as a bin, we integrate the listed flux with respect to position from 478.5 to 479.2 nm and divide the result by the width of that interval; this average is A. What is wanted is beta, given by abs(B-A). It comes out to 3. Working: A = 213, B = 217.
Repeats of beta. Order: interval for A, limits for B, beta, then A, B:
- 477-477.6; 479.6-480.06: 27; 202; 229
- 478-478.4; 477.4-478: 14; 206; 192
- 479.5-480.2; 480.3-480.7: 3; 221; 218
